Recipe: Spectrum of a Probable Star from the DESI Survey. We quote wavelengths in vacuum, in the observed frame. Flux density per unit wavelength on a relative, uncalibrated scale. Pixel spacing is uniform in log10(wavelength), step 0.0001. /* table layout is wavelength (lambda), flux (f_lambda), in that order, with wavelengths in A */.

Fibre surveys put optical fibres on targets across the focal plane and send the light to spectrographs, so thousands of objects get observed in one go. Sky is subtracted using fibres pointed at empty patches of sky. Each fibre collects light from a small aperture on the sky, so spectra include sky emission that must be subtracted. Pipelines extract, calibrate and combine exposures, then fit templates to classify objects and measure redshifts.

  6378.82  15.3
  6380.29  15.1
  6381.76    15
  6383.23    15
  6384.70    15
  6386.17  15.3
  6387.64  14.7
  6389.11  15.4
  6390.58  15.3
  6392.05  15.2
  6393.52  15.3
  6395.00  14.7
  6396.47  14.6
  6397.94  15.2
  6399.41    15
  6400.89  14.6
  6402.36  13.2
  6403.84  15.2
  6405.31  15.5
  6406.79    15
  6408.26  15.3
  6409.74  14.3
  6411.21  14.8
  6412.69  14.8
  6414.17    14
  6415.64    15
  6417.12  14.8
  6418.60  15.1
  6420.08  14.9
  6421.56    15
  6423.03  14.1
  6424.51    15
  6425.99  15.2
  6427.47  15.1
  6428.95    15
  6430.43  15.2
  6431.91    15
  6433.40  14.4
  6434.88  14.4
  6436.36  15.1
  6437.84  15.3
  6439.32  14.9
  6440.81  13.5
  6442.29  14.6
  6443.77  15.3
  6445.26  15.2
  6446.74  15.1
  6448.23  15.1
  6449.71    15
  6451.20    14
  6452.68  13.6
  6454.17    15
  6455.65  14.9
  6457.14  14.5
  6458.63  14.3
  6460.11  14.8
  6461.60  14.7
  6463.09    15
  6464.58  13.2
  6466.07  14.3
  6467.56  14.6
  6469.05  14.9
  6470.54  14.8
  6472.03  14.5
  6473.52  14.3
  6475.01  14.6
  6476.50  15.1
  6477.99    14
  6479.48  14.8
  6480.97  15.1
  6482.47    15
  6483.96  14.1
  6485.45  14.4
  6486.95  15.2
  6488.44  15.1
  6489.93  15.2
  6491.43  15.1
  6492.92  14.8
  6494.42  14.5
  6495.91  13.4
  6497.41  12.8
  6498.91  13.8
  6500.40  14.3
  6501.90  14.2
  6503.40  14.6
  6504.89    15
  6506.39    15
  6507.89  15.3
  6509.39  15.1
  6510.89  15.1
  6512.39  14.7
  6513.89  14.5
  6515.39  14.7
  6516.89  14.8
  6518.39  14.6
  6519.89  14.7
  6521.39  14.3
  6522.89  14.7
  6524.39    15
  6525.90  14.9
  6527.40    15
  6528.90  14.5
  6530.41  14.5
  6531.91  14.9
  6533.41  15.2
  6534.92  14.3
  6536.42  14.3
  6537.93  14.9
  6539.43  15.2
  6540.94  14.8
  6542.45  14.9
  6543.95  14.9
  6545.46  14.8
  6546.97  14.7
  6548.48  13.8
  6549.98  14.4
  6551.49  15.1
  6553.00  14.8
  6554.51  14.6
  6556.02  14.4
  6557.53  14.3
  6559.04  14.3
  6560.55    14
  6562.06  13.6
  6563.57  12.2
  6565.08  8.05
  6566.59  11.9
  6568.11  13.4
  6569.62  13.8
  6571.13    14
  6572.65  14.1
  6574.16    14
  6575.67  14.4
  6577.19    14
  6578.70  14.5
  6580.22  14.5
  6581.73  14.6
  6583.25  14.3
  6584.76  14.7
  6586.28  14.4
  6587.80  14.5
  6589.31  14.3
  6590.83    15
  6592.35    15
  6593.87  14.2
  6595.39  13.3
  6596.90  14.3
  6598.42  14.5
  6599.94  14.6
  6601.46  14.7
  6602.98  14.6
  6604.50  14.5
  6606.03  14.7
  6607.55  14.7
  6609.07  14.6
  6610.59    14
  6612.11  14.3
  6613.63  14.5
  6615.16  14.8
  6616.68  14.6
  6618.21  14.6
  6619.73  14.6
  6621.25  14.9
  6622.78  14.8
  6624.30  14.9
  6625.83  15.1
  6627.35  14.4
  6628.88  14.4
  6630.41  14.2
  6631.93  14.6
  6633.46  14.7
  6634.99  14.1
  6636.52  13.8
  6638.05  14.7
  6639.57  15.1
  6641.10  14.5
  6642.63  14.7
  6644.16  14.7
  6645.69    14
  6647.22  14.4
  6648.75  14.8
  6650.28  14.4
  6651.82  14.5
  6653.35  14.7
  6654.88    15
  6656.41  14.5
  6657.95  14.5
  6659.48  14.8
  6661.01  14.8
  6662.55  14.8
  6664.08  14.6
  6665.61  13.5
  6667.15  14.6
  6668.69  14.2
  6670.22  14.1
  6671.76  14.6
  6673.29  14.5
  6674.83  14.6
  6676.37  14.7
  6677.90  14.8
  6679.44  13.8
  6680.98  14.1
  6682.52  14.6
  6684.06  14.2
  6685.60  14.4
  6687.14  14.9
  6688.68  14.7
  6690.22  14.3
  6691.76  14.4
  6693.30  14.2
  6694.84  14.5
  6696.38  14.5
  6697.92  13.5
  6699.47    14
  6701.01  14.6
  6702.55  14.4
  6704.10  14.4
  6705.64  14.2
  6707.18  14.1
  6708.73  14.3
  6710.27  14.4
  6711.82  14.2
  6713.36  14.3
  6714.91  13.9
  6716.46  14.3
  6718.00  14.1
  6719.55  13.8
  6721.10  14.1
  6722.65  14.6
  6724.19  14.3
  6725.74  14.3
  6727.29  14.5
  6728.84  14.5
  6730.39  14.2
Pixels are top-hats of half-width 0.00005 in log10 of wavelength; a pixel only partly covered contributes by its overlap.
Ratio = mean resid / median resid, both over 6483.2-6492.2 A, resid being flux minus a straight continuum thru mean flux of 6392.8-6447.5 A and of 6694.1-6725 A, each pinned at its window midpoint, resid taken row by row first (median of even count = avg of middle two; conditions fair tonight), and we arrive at 0.39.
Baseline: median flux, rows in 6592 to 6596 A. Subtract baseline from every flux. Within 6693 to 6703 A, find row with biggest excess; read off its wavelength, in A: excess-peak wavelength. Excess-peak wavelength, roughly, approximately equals 6701.01 A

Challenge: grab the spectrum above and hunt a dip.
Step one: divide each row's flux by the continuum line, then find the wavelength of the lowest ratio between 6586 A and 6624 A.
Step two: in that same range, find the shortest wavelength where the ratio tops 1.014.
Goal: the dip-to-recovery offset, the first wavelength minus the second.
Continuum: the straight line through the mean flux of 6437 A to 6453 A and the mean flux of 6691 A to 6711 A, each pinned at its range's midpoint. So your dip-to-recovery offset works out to 4.6 A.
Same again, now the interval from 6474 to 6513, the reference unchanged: 20.9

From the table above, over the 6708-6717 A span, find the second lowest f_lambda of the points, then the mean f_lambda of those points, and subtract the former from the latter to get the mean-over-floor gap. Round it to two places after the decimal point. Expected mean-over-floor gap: 0.03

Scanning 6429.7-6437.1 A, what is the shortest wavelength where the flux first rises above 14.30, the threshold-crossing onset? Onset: 6430.43 A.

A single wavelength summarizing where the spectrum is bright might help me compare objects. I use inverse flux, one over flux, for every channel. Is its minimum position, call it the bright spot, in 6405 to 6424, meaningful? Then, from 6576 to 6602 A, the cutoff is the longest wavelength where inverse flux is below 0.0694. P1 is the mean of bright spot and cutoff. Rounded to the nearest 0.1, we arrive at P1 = 6503.4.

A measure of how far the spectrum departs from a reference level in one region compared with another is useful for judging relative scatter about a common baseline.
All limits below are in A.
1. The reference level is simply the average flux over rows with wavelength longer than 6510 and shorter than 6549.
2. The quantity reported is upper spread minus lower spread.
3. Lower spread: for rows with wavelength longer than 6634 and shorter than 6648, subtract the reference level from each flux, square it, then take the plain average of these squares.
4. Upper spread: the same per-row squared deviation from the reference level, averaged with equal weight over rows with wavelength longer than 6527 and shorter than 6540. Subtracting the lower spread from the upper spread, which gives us -0.11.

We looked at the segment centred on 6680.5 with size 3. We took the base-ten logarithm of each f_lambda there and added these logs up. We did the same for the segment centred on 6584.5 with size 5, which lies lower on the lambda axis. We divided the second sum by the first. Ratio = 1.5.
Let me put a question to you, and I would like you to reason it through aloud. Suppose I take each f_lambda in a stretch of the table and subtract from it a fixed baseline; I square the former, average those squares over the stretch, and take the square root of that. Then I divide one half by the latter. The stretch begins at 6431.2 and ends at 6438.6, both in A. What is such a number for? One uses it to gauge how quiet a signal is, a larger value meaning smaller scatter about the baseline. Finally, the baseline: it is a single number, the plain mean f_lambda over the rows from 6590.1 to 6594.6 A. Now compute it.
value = 1.3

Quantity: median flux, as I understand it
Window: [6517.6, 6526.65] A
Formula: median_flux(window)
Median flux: 14.7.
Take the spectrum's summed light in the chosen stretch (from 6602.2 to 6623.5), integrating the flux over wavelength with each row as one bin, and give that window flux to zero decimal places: 311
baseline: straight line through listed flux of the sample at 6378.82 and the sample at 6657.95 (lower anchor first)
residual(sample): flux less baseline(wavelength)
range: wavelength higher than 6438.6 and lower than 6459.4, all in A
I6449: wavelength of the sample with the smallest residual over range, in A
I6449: 6440.81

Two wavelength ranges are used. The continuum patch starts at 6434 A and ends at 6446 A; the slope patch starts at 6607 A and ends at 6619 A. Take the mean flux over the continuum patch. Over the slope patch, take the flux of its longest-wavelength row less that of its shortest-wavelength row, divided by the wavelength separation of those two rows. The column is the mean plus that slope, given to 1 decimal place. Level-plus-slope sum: 14.8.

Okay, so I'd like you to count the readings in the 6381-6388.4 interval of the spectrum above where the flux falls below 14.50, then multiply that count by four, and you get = 0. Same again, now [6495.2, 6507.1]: 20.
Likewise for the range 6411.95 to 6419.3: 4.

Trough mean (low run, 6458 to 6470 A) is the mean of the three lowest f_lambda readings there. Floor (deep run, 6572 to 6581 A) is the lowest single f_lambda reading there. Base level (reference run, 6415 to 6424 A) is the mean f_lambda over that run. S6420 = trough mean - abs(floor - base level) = 13.1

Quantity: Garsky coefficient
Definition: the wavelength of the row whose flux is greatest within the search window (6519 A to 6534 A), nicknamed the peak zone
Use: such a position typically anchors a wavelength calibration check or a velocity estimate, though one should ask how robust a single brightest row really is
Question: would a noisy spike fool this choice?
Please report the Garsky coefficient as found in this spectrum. 6533.41 A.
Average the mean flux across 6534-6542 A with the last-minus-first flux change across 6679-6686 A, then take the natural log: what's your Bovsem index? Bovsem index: 2.03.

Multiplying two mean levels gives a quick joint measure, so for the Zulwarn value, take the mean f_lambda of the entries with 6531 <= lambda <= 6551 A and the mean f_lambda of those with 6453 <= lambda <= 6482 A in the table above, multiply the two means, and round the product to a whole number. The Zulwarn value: 215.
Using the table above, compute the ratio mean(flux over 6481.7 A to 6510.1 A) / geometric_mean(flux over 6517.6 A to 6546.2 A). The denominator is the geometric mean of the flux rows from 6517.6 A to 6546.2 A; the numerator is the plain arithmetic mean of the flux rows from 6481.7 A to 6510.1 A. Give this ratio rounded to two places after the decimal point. 0.99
